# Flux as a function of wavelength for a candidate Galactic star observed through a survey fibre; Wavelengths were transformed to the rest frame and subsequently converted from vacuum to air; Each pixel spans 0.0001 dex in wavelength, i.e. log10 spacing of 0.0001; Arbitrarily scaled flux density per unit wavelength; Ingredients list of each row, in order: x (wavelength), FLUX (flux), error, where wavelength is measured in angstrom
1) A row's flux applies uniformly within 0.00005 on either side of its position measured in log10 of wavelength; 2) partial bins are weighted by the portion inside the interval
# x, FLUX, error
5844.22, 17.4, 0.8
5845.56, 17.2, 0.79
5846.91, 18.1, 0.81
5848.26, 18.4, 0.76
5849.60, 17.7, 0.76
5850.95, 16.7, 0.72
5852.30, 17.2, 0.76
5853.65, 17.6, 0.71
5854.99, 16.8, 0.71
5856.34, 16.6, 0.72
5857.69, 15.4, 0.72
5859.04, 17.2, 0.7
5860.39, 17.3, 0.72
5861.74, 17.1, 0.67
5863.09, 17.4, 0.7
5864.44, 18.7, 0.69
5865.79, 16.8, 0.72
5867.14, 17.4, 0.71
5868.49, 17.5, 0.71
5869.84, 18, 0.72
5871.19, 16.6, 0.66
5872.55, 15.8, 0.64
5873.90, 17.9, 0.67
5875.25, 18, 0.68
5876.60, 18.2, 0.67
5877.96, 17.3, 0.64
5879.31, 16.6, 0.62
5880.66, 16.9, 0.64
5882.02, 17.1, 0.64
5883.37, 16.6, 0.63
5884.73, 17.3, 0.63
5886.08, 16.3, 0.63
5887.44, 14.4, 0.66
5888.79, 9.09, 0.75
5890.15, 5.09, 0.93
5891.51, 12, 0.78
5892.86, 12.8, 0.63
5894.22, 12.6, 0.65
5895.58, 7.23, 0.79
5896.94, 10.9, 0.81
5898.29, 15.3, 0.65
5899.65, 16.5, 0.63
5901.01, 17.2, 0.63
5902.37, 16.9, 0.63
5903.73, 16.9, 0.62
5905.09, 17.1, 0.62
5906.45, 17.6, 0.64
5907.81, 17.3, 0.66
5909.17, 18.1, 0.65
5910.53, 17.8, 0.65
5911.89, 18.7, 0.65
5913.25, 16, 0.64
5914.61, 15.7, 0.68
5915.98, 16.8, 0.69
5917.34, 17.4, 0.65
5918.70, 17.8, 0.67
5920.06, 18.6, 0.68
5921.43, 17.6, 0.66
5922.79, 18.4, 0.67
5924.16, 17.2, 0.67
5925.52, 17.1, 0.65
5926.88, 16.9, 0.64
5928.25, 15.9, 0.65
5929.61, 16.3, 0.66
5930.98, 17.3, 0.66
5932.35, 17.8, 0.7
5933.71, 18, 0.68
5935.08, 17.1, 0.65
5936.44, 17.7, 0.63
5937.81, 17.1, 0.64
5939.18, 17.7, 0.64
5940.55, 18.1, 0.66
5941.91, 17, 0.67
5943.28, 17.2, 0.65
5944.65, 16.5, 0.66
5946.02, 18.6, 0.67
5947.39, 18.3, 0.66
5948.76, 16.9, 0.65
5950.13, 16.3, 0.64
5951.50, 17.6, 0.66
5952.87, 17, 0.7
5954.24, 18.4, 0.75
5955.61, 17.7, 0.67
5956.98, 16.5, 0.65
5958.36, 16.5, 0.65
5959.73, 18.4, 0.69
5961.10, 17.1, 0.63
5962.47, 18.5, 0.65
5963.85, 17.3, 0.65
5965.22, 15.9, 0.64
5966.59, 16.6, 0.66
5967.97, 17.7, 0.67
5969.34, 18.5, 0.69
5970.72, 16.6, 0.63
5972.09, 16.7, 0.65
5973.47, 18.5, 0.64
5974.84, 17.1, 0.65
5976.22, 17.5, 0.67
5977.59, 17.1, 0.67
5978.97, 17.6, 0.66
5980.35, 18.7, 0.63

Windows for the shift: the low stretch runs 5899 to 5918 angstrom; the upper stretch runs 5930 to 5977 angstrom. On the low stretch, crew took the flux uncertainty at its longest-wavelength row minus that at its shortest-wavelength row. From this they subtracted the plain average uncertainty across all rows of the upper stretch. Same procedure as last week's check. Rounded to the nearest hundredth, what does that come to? -0.64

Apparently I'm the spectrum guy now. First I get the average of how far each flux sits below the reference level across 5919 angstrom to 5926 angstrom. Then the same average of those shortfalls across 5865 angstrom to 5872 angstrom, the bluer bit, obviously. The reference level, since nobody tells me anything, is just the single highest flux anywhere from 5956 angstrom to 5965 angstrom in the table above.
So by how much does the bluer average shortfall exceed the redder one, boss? 0.5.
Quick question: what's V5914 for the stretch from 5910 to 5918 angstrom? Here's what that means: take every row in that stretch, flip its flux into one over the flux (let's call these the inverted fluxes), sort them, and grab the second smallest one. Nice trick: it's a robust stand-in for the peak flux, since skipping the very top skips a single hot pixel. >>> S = 0.0562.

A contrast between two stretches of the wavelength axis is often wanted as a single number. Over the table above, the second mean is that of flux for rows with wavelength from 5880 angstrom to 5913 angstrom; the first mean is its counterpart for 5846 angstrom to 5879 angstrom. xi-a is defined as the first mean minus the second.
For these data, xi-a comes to 2.4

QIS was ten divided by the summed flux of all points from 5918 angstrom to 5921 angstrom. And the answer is 0.275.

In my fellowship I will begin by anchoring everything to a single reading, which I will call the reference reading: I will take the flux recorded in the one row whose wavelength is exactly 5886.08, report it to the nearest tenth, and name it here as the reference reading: 16.3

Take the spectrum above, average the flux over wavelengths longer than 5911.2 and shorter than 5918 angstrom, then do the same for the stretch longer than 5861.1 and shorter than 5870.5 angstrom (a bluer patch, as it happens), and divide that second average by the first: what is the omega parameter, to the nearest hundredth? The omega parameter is 1.04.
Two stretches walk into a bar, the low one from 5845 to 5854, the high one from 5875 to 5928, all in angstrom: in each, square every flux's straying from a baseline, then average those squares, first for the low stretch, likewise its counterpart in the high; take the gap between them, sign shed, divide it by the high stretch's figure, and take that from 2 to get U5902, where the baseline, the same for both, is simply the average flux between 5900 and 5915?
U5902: 1.0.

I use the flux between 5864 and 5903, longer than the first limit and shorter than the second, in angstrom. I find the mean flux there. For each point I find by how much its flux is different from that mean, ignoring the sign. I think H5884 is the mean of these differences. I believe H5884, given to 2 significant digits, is 2.6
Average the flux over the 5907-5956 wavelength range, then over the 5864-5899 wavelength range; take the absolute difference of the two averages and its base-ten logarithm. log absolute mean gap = 0.4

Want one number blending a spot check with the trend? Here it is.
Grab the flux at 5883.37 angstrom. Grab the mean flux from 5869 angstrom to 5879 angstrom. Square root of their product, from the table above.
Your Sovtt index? 17.0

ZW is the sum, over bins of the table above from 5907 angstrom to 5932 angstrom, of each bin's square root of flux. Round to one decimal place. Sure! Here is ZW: 74.8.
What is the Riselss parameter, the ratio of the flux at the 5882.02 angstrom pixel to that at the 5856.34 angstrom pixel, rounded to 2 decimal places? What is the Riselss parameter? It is 1.03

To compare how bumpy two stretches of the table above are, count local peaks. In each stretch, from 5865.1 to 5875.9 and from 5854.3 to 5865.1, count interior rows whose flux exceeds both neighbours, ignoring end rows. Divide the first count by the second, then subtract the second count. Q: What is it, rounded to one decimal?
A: 0.0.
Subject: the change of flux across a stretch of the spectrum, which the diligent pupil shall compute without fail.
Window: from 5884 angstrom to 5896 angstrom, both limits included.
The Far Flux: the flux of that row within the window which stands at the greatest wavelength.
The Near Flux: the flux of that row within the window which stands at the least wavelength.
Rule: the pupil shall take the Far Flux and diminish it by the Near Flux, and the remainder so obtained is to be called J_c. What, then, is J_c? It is -10.1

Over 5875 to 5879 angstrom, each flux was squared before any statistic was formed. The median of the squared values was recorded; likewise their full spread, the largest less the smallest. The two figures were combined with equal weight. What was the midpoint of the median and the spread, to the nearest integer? 178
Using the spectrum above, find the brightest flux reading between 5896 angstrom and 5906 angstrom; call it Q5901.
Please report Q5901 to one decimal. 17.2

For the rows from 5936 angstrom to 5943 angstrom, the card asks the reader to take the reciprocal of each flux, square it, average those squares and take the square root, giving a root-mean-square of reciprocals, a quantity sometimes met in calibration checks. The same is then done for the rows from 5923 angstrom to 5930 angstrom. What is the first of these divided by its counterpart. 0.95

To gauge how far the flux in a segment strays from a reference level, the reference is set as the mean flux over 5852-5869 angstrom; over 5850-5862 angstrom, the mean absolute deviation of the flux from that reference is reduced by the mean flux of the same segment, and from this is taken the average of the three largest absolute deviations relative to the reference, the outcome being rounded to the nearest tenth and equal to -17.4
